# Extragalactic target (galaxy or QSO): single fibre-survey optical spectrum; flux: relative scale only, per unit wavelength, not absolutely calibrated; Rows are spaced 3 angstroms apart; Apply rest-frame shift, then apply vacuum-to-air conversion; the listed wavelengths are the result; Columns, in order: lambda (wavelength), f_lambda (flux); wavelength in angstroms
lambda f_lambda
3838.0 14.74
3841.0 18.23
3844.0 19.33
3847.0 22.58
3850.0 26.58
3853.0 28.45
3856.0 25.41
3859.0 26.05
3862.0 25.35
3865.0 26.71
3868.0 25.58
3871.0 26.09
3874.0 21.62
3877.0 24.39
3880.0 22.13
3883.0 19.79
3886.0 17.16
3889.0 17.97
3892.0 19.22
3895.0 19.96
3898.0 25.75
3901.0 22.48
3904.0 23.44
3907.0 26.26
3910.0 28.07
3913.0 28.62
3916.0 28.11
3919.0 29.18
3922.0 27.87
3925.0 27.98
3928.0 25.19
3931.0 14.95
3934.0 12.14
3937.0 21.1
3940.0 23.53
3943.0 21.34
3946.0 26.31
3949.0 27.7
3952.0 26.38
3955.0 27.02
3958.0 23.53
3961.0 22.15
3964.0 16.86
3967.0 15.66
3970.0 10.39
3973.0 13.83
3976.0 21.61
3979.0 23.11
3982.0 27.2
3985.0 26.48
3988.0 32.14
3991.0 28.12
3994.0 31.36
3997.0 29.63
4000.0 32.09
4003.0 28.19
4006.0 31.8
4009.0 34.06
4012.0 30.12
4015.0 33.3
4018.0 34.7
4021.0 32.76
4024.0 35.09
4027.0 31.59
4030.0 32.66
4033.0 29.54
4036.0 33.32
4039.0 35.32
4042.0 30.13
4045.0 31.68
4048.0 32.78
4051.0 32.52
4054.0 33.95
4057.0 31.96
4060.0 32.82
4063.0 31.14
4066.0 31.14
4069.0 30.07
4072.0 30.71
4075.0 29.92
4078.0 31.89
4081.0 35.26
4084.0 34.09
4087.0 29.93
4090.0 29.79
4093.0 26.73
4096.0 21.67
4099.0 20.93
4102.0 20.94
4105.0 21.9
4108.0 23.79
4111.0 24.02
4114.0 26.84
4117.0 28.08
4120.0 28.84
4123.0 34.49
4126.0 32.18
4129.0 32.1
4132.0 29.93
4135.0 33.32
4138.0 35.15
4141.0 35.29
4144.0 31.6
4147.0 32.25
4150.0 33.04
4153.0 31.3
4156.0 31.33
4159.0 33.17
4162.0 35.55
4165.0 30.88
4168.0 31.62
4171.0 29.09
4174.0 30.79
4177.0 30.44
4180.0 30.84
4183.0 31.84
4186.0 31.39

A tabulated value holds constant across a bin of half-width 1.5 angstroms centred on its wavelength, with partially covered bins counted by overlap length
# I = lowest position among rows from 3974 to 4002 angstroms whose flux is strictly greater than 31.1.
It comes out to 3988.0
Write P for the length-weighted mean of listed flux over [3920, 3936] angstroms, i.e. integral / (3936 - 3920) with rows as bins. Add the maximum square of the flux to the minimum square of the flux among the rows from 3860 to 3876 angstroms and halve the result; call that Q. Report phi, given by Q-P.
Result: 569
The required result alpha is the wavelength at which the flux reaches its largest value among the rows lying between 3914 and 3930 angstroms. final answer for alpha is 3919.0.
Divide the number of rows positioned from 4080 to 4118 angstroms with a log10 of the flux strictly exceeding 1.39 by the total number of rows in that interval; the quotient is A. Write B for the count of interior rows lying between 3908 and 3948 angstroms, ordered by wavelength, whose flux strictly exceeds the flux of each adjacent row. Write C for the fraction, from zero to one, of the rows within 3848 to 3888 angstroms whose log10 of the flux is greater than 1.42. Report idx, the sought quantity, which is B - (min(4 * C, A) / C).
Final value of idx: 1.7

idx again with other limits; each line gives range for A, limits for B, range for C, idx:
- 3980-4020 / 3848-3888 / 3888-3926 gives 2.8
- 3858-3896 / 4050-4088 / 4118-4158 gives 3.6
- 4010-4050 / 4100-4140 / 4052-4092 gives 0.0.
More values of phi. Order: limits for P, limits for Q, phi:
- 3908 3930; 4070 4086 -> 1042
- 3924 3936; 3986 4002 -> 892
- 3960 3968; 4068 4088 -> 1051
